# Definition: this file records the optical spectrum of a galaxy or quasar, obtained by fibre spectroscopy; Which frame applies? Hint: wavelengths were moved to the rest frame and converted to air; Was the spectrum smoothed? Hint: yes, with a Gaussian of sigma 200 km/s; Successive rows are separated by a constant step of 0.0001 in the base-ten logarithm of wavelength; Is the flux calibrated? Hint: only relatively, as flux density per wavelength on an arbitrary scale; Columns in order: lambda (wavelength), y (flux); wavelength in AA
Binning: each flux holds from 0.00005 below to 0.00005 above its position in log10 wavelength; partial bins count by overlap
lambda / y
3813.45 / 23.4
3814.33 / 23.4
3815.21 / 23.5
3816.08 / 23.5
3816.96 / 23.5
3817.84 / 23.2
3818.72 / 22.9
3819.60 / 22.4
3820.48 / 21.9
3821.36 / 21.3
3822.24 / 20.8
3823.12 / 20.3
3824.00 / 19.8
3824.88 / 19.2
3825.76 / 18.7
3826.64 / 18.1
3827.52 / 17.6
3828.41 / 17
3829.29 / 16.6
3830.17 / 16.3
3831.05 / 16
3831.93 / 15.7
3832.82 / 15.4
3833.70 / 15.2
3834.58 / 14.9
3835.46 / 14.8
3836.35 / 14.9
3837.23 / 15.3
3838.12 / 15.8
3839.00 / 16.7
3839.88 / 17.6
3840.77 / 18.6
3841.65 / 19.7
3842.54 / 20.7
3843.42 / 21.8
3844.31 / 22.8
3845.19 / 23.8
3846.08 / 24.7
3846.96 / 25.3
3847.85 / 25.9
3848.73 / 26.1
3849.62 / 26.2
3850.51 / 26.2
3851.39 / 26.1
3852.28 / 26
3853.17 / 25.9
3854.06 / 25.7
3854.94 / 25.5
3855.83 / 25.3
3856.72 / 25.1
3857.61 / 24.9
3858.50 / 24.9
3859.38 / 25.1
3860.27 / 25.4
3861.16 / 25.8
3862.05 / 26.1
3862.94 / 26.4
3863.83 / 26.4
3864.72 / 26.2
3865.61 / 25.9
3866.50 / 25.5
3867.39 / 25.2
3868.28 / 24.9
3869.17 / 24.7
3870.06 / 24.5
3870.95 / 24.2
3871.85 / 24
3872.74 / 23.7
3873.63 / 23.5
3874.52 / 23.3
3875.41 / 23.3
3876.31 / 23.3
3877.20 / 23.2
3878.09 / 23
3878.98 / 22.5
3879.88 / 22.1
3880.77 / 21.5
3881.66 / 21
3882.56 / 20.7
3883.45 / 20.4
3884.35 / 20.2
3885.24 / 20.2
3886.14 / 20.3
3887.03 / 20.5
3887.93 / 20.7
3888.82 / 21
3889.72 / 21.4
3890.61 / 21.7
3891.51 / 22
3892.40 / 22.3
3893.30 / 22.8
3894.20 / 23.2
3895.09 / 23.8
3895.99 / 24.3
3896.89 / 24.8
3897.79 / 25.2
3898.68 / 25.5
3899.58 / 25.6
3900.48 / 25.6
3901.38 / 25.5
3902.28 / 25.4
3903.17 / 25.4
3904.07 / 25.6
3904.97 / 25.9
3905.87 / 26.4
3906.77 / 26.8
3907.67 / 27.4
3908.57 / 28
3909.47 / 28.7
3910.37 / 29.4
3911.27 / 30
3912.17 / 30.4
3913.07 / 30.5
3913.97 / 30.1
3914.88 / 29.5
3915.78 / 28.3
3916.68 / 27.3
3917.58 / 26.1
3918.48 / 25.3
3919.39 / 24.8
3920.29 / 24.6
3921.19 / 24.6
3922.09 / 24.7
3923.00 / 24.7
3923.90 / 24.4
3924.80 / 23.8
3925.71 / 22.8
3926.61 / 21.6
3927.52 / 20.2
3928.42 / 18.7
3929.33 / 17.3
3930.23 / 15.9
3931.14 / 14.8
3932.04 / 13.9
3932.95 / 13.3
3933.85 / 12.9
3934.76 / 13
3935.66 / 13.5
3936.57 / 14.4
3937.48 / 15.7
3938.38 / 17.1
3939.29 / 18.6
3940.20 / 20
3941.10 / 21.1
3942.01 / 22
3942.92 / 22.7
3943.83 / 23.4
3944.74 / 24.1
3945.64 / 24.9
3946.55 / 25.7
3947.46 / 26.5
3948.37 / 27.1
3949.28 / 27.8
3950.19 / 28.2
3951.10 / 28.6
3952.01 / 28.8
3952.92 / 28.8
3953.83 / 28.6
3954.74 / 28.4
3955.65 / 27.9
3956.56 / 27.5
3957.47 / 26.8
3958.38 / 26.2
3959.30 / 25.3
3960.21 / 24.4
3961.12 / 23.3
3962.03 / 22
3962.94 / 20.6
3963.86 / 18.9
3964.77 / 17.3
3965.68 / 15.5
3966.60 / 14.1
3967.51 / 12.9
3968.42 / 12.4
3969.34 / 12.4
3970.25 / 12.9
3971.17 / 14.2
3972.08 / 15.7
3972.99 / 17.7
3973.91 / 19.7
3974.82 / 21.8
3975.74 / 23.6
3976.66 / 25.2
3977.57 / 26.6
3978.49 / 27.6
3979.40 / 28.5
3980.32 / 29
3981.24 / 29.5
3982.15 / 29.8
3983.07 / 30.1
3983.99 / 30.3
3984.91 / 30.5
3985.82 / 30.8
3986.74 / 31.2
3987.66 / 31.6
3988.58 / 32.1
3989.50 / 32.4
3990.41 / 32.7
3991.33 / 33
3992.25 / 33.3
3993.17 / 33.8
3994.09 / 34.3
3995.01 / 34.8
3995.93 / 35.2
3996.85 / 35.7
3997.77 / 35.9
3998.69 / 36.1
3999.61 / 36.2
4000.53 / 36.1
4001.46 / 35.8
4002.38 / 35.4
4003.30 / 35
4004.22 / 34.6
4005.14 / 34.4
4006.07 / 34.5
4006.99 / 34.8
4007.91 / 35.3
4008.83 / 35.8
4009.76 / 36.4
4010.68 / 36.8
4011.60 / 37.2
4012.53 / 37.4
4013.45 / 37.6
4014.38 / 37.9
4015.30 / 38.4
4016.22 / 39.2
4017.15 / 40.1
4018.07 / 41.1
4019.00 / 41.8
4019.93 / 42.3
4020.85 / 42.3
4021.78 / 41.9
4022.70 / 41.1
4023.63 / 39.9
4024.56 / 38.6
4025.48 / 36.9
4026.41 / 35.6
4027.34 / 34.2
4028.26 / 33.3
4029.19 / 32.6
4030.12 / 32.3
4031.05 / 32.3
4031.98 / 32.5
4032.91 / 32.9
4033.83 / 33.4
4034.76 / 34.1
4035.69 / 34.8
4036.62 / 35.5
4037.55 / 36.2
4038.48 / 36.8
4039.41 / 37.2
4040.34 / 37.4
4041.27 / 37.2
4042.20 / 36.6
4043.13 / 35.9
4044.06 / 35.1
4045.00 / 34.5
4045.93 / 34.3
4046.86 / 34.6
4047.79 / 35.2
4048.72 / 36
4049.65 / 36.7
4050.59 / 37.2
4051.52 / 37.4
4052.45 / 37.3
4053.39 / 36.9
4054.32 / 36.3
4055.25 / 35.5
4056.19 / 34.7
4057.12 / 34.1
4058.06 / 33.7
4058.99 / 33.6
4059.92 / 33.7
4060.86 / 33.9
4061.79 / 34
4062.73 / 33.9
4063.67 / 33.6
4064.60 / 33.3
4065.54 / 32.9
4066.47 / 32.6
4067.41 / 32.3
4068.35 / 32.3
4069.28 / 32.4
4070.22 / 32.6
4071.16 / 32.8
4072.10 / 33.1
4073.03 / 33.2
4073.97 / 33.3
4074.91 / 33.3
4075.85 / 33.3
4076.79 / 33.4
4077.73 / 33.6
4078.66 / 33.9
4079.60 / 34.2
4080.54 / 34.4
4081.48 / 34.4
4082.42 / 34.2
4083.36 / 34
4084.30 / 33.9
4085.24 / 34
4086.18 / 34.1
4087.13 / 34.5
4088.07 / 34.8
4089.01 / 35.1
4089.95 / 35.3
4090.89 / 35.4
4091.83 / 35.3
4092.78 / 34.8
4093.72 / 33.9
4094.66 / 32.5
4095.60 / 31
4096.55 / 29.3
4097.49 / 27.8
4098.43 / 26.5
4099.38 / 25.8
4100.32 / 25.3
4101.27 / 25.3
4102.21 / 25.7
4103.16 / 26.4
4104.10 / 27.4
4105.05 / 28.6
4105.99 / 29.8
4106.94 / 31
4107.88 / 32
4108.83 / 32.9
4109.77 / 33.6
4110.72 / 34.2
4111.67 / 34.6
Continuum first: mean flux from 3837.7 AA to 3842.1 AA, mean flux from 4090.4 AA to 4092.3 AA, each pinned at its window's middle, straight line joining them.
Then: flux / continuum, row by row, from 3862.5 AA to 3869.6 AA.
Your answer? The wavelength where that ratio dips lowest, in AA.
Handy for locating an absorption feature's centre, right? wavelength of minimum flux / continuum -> 3869.17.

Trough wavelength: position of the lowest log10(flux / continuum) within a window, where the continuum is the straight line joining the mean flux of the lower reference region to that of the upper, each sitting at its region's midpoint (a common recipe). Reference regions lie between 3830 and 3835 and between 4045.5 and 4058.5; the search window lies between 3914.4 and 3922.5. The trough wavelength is 3921.19 AA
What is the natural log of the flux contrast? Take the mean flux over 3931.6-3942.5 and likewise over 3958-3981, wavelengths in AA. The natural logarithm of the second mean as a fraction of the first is 0.2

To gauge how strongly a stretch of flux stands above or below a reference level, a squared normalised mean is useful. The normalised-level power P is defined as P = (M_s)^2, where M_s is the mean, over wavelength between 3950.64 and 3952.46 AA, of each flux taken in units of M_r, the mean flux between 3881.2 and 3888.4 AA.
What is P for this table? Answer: 2.0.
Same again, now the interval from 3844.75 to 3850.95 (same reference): 1.5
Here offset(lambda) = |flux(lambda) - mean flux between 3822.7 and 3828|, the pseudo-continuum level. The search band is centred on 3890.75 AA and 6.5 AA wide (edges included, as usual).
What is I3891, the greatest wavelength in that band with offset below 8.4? 3893.30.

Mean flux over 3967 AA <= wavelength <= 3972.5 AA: 13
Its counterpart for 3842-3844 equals 21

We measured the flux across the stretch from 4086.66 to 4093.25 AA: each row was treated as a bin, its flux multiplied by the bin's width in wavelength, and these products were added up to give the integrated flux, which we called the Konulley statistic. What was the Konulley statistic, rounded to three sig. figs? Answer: 231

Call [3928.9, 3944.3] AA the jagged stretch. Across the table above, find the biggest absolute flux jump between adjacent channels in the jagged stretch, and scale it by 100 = 150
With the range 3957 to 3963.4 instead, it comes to 140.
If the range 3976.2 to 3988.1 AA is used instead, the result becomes 140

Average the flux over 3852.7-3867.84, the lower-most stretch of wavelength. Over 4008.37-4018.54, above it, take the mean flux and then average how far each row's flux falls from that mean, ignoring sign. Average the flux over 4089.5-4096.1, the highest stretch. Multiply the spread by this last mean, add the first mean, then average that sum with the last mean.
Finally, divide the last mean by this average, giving 0.67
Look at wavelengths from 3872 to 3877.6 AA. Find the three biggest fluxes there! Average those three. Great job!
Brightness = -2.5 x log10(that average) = -3.43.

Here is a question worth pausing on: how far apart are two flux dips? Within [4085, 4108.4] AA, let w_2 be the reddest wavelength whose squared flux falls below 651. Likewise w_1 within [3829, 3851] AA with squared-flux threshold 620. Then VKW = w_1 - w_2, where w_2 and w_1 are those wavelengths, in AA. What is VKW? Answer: -255.2 AA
